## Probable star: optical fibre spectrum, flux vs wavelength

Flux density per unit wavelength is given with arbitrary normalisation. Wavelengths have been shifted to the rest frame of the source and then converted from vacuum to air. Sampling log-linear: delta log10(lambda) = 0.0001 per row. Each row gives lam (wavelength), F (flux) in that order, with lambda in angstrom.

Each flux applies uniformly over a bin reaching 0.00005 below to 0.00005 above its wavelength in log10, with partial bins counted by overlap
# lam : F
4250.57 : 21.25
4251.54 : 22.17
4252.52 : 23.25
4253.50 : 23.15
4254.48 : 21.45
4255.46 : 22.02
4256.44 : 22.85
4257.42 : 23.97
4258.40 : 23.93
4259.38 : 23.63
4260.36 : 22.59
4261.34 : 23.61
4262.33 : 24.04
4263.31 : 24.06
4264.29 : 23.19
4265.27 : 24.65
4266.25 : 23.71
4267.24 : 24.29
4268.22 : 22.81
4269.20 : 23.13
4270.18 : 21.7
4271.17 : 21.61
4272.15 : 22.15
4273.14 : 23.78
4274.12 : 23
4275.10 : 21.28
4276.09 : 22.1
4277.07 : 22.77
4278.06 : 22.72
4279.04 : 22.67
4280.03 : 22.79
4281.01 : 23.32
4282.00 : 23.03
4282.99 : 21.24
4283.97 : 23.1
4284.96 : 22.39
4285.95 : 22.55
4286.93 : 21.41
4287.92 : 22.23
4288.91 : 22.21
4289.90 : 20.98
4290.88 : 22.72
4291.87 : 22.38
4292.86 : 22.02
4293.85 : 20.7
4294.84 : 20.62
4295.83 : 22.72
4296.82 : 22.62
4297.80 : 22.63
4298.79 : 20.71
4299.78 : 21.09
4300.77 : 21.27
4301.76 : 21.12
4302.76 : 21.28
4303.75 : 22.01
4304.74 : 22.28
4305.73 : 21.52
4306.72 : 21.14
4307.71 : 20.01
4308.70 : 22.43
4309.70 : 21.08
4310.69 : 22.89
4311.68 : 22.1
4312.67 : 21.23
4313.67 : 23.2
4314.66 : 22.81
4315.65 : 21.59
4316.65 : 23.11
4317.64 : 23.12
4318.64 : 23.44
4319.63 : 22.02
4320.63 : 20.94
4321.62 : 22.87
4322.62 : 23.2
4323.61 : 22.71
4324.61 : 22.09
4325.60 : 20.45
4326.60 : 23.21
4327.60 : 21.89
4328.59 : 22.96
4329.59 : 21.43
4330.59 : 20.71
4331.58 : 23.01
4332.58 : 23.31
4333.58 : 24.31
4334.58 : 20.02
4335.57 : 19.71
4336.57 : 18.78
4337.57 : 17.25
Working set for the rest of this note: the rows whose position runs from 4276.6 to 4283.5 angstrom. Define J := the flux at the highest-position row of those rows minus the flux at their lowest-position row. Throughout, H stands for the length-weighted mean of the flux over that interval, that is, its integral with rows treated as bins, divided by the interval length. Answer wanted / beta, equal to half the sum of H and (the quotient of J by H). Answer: 11.29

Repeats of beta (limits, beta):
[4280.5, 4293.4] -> 11.11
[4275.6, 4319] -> 11.07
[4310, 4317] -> 11.19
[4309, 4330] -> 11.16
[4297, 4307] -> 10.75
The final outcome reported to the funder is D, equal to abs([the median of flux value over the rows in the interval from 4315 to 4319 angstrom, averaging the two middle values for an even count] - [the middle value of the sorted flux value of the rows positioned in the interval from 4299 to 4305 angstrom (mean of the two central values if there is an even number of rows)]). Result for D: 1.84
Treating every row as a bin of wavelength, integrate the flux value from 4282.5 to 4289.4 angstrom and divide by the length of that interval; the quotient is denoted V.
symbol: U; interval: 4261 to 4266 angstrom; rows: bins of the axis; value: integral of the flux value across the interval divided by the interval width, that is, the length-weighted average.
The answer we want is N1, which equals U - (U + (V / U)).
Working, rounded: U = 23.9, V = 22.2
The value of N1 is -0.93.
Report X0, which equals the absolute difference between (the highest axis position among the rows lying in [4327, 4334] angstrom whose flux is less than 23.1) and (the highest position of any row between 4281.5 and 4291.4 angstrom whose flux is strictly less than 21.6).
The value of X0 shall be 41.7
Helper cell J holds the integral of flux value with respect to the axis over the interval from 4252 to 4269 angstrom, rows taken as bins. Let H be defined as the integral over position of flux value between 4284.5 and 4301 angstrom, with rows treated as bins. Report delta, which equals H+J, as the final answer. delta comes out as 758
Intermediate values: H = 361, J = 397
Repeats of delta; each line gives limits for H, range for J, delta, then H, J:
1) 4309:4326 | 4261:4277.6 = 761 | 379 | 382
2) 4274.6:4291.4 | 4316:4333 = 755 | 375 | 380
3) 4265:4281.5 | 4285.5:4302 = 736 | 377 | 359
